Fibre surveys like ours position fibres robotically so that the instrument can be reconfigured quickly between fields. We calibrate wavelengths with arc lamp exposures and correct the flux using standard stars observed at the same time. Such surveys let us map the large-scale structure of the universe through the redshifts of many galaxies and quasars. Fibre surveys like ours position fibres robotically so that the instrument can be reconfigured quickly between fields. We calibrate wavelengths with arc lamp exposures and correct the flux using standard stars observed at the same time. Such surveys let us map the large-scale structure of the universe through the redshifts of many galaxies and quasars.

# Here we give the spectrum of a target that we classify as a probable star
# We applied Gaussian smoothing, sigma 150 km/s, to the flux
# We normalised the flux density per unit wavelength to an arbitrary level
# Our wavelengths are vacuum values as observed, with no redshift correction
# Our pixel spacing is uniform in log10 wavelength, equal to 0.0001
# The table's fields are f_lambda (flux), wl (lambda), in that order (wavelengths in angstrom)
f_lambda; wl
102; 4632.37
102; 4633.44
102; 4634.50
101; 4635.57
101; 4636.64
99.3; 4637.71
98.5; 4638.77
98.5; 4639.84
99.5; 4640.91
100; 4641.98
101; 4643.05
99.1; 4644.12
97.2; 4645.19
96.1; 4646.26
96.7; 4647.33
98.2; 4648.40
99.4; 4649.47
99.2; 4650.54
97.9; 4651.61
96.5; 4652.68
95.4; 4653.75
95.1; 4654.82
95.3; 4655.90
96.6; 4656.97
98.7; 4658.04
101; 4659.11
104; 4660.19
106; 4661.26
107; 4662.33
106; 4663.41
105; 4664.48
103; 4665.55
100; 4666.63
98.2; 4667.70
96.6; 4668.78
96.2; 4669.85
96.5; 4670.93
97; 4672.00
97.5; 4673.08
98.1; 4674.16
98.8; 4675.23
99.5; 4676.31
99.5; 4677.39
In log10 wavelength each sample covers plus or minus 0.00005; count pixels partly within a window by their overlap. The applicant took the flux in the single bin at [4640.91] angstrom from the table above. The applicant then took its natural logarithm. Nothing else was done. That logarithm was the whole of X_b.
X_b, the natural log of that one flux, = 4.60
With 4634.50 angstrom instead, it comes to 4.62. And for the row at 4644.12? 4.60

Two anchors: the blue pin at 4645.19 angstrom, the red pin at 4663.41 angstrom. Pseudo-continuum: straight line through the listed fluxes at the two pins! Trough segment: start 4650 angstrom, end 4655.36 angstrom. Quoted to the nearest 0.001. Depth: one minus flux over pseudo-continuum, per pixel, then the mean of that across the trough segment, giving 0.039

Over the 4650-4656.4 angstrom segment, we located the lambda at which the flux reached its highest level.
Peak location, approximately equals 4650.54 angstrom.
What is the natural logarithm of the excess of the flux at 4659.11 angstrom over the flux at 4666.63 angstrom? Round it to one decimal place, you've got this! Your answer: 0.0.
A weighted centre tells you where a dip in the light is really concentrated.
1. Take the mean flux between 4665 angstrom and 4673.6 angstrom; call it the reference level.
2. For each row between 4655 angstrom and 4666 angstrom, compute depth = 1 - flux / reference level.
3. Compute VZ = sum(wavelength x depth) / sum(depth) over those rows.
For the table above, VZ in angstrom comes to 4663.1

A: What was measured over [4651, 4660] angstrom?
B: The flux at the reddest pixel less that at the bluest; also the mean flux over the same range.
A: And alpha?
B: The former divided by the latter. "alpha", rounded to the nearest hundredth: 0.03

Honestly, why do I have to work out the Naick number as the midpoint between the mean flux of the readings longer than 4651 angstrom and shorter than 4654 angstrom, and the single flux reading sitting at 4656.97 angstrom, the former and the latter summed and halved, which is 97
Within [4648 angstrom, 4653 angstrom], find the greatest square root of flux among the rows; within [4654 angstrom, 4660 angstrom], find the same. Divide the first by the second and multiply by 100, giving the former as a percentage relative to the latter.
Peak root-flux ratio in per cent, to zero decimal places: 99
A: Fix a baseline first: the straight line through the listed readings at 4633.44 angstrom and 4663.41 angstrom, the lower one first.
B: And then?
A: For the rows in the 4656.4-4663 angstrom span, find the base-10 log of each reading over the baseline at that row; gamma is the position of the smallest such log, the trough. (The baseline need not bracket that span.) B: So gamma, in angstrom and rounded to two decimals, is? 4656.97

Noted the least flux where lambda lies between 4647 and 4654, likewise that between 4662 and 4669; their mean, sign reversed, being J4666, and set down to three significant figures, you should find -96.0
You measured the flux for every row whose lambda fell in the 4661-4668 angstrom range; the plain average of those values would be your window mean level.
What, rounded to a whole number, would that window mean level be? 104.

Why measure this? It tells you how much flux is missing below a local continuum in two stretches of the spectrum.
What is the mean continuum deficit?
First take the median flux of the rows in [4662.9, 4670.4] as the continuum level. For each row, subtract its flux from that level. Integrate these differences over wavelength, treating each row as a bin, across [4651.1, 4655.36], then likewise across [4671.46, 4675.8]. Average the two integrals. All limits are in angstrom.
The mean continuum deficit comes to 13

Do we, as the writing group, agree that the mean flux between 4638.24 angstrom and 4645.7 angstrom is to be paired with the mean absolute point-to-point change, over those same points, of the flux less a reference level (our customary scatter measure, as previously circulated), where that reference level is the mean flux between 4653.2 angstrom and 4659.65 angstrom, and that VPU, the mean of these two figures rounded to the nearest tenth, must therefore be 50.1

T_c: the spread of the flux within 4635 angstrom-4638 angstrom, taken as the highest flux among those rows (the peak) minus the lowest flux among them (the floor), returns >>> 1.7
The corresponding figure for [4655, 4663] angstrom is 11.7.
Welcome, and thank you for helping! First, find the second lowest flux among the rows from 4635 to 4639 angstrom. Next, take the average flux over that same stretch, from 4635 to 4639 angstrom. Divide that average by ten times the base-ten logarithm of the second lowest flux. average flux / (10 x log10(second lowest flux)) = 5.01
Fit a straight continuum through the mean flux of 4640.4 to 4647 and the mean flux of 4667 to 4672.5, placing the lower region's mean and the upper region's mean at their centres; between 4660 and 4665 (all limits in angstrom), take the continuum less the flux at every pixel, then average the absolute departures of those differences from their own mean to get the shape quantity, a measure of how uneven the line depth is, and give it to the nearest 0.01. 0.88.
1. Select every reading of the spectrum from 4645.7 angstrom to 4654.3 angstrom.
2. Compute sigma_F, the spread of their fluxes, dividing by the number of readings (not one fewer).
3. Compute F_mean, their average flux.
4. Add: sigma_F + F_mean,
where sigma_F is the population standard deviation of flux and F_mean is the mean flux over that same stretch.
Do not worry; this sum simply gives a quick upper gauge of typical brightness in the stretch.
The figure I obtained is 99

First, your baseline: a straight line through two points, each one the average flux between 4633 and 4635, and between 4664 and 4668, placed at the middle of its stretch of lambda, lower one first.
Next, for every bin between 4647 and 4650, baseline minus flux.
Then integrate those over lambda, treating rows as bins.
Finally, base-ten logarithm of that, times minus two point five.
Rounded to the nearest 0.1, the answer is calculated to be -2.7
